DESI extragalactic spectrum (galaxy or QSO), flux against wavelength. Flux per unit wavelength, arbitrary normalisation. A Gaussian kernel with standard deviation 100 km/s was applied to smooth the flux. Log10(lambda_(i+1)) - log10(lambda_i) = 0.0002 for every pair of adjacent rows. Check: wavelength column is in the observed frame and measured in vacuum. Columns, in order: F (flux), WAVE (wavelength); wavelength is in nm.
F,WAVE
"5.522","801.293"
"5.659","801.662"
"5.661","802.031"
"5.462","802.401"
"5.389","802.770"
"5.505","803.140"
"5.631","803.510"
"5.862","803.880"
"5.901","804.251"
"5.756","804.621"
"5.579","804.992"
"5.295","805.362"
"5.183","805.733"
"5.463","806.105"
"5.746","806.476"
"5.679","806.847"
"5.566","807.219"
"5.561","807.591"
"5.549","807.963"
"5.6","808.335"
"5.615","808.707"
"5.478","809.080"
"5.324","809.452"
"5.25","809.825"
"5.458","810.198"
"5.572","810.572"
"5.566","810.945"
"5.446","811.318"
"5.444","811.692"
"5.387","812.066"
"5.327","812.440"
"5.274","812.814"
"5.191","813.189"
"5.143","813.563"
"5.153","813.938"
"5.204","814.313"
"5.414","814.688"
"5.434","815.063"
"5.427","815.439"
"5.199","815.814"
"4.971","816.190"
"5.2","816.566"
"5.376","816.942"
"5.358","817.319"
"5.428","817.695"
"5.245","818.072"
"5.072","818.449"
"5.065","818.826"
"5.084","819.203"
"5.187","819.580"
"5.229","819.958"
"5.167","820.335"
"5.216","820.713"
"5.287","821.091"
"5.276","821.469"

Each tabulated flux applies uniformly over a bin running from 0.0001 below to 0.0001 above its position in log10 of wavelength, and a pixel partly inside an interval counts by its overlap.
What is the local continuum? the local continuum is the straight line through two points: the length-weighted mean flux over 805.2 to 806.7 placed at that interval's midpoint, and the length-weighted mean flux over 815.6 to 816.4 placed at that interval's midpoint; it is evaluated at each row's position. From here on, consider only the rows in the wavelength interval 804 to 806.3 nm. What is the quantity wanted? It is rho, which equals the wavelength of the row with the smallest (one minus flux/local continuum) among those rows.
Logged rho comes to 804.251 nm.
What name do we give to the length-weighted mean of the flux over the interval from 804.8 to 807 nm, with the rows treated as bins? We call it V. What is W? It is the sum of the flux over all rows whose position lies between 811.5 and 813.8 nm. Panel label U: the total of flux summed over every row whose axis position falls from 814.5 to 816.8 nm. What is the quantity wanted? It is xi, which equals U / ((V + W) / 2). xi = 1.70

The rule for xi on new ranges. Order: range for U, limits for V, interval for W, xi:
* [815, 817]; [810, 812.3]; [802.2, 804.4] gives 1.61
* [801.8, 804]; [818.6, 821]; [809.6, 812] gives 1.77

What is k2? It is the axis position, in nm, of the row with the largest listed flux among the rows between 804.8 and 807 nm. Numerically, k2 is 806.476 nm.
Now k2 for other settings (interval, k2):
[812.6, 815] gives 814.688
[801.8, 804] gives 803.880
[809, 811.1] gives 810.572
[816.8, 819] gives 817.695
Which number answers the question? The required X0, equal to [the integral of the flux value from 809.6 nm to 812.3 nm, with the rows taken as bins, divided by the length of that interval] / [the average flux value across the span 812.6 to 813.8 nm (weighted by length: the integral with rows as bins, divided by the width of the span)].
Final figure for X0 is 1.05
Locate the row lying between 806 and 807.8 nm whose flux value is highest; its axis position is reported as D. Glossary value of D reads 806.476 nm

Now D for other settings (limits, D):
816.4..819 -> 817.695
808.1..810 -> 808.707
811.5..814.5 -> 811.692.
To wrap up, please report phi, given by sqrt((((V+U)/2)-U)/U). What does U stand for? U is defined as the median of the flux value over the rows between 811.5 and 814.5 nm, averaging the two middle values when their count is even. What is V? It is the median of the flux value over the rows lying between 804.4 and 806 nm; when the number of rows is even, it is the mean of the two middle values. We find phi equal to 0.14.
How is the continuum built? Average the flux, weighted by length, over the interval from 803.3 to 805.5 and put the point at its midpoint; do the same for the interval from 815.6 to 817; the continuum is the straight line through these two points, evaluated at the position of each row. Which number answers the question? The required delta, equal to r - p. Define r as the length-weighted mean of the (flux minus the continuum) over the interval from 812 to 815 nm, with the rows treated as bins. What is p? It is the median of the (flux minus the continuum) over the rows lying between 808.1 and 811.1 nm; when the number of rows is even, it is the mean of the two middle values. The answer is -0.09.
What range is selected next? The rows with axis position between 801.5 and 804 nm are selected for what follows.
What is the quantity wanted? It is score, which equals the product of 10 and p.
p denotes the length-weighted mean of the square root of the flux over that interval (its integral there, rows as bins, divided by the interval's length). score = 23.6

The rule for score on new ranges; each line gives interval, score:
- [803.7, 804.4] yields 24.2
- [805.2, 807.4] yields 23.4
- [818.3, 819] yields 22.5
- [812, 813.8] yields 22.9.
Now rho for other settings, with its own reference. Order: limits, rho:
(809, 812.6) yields 810.945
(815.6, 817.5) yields 816.942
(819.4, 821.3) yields 821.091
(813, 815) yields 814.688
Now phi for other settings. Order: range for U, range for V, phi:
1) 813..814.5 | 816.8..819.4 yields 0.08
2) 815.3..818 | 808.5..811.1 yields 0.11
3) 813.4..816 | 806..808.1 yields 0.19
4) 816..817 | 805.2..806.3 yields 0.10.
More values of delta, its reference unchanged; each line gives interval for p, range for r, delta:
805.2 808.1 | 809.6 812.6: 0.02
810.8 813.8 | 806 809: 0.04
